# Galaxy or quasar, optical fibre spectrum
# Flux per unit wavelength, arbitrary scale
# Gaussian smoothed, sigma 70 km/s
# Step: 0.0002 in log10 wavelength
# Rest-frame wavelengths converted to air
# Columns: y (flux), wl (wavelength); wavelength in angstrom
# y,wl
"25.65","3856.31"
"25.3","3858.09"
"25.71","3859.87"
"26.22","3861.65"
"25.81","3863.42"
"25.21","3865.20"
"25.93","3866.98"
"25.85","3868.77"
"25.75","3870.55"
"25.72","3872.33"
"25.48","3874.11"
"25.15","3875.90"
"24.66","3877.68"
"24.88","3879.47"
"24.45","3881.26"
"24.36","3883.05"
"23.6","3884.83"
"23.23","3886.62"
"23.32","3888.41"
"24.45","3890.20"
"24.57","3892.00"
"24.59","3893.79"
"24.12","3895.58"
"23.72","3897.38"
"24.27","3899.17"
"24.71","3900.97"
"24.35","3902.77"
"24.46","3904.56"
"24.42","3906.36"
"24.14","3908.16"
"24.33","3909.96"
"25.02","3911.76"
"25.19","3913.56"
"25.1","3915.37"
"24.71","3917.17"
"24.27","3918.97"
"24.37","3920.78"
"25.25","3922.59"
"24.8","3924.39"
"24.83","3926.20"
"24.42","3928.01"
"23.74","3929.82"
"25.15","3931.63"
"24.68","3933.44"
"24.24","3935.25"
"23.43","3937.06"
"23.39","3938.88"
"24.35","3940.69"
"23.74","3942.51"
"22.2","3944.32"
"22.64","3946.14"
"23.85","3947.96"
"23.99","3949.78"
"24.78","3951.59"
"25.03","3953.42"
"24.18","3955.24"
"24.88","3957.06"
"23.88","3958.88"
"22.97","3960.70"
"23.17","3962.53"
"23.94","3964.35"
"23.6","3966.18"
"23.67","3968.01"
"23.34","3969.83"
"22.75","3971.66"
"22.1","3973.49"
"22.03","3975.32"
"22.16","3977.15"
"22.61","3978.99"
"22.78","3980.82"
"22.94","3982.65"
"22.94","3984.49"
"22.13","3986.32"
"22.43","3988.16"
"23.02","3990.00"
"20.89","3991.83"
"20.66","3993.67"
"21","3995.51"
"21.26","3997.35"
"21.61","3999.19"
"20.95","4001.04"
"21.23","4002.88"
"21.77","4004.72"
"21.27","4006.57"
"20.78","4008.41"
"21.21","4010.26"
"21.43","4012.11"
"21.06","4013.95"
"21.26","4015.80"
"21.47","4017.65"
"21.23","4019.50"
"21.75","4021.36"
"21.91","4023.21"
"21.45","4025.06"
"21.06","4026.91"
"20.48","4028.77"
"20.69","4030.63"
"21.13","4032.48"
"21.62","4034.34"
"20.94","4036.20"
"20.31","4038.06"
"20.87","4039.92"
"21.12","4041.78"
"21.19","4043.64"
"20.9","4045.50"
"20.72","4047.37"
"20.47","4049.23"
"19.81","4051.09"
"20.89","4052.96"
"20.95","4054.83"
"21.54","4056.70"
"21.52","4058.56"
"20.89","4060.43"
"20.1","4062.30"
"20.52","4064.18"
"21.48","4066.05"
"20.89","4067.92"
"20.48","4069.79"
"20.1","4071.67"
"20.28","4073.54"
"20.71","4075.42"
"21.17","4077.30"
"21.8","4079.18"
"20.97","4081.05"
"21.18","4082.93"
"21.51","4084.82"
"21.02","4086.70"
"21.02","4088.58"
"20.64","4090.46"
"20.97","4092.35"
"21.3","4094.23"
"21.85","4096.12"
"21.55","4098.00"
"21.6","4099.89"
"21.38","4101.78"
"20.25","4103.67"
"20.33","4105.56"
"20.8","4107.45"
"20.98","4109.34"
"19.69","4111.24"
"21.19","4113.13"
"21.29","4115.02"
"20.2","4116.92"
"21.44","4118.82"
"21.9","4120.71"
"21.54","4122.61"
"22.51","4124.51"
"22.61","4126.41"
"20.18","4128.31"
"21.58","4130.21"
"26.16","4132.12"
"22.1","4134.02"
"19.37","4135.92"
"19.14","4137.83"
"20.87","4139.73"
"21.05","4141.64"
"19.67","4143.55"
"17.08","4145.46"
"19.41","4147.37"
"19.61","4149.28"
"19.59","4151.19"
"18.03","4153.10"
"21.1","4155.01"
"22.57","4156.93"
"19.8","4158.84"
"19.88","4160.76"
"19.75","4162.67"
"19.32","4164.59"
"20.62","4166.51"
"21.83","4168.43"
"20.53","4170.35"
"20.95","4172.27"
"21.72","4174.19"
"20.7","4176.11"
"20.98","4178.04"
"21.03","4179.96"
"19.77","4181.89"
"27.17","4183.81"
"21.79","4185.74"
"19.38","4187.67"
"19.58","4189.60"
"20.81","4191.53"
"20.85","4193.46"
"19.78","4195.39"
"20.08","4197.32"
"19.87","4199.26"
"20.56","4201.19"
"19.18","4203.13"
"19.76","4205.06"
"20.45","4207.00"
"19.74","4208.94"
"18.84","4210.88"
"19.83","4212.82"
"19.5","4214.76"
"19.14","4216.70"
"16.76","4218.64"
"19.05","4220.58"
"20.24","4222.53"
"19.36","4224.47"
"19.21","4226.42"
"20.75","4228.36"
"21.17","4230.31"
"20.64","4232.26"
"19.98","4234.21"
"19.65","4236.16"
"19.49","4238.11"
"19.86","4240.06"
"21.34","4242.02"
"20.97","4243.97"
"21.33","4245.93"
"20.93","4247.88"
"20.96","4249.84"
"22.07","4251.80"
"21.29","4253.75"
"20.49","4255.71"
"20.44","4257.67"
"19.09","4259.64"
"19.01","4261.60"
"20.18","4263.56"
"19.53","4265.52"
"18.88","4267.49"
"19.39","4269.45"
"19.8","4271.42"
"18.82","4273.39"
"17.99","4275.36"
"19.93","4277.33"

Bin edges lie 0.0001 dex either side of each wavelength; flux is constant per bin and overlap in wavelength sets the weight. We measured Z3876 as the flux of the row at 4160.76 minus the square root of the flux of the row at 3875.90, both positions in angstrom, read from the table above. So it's 14.9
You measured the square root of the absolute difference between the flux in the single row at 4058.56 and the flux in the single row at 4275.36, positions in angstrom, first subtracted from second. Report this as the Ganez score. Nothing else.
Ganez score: 1.9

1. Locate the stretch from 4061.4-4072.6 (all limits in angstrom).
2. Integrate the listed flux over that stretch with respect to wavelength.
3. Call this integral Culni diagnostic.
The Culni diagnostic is 231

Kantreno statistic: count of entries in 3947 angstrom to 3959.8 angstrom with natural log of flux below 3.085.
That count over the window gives 0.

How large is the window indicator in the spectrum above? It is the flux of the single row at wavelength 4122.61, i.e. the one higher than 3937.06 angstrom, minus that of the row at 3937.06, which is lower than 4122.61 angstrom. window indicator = -1.9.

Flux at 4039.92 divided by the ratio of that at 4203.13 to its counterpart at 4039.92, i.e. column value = 23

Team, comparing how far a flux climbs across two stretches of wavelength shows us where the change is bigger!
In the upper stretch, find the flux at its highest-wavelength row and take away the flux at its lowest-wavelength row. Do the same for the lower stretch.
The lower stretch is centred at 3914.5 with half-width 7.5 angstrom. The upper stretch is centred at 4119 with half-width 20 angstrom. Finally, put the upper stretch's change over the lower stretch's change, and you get -10.7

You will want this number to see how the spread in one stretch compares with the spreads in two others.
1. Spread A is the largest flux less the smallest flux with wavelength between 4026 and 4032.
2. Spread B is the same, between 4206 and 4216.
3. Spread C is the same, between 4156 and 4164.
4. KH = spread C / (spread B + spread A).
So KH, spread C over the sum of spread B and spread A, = 1.3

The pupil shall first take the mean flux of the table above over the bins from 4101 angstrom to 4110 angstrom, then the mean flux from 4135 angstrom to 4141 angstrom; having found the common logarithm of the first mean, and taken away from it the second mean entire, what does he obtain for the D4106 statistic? -18.5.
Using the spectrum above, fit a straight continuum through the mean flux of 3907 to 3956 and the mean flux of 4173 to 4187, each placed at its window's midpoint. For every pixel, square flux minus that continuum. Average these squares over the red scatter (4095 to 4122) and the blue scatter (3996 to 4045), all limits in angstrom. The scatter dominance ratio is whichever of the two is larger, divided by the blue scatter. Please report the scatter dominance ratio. 1.00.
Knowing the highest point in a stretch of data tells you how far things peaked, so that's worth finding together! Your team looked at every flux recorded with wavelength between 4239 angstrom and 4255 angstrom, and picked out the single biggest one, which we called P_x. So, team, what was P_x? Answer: 22.07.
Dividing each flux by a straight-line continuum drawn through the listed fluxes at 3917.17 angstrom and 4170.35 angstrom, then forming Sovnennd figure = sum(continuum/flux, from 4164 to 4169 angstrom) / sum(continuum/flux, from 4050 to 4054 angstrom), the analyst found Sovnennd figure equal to 1.4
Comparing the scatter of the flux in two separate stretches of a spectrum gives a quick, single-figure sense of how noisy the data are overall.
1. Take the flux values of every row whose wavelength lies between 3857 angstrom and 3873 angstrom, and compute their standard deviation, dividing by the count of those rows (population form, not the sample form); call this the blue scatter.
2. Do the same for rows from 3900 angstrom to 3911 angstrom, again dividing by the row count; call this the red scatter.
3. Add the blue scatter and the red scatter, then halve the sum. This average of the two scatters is 0.23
